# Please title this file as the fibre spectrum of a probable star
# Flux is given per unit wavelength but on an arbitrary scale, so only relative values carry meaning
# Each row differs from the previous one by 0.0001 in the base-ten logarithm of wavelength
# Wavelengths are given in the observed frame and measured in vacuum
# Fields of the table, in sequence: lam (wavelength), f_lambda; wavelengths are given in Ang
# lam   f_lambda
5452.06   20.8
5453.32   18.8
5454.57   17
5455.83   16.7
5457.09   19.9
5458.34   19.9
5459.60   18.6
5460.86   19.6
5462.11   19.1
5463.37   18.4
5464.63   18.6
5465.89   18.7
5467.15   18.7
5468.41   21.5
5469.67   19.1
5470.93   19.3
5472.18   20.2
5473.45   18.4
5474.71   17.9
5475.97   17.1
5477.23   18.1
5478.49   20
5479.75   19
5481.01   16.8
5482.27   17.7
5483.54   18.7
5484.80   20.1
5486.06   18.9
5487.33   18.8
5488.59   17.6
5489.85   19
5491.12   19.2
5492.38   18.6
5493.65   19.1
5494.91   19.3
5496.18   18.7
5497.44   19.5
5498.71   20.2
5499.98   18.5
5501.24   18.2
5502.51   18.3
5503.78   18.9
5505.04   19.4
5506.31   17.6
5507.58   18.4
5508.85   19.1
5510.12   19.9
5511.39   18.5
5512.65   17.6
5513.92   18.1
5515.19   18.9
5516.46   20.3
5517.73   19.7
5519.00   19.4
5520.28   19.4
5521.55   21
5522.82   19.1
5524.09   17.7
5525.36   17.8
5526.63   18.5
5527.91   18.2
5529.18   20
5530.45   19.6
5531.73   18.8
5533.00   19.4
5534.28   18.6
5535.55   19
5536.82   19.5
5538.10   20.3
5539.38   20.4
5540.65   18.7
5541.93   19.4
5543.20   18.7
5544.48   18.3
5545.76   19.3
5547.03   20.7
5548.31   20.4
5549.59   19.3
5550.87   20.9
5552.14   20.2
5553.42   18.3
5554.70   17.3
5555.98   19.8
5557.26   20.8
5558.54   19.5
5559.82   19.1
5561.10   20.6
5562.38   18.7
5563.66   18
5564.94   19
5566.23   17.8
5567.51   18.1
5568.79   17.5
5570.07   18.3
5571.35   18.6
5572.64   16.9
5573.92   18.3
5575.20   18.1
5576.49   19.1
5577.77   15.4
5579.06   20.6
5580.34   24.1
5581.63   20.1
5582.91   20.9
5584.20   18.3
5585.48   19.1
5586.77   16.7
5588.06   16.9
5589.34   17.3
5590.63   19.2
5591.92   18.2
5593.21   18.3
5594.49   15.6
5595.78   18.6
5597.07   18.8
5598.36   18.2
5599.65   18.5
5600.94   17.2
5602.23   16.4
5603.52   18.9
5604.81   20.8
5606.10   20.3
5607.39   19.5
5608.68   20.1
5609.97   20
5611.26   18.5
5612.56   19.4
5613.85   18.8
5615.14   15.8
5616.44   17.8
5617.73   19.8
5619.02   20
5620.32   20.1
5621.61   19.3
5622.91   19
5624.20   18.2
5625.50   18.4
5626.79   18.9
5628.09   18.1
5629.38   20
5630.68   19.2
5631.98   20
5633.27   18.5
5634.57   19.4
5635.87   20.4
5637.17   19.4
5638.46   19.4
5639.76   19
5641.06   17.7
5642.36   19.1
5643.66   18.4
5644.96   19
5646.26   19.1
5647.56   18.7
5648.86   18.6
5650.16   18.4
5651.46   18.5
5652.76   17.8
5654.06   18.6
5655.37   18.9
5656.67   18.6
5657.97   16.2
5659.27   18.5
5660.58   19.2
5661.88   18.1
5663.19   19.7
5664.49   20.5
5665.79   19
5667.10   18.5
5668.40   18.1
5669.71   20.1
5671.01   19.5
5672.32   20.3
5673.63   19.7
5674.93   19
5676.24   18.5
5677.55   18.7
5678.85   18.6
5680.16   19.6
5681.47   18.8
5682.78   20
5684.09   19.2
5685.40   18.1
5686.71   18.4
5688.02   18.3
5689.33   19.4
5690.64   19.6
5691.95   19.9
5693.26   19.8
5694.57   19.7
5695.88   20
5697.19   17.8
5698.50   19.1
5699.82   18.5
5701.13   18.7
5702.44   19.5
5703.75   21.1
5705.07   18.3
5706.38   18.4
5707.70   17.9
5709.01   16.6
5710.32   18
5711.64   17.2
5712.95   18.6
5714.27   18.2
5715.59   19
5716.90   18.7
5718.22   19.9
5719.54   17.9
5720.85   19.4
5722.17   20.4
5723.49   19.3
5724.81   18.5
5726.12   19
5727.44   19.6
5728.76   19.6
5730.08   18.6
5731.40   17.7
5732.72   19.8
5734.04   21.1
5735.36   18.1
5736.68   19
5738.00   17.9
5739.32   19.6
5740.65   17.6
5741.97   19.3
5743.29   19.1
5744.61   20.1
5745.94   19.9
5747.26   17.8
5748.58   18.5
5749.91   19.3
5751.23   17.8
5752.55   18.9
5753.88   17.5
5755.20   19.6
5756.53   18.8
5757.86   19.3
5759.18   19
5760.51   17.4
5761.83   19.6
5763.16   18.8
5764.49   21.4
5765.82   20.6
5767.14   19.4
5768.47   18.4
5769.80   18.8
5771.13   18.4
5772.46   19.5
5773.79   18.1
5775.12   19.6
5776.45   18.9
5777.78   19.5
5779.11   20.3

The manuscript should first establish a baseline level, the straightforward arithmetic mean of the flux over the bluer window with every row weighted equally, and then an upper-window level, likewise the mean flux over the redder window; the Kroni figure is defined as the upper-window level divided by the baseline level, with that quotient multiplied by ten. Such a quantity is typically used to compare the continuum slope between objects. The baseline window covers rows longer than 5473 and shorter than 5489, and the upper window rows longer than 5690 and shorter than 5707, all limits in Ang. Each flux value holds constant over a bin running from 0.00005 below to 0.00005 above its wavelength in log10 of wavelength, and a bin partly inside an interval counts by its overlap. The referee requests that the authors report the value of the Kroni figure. 10.5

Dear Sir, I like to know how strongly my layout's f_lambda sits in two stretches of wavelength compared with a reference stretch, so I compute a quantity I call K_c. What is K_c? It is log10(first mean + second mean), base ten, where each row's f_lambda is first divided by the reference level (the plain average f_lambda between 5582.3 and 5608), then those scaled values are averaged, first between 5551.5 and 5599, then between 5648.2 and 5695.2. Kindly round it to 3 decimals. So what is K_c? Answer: 0.311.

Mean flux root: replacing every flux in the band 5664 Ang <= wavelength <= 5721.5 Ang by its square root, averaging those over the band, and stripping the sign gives 4.35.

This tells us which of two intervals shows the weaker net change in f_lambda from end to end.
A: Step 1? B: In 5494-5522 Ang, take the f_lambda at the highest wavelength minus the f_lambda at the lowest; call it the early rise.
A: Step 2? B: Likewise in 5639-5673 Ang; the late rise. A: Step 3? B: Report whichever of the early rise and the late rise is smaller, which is 1.3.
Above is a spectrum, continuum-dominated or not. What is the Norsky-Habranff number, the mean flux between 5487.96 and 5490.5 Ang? 18.30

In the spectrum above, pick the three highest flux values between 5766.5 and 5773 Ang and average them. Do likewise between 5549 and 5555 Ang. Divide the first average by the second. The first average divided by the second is 0.96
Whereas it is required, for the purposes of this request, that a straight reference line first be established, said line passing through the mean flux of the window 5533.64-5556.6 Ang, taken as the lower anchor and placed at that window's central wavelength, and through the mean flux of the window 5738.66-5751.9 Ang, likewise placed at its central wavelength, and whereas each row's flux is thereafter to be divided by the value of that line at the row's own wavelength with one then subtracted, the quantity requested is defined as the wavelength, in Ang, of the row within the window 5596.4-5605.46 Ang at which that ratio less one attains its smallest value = 5602.23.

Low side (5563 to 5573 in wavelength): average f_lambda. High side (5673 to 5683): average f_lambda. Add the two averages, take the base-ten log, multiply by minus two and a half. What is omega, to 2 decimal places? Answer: -3.92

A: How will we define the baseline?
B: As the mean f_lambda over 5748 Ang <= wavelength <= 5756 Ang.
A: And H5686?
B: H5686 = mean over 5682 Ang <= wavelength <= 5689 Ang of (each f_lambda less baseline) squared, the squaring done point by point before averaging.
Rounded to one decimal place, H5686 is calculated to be 0.5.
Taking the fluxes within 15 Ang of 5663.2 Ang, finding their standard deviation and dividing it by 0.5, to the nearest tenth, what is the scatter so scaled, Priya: 1.8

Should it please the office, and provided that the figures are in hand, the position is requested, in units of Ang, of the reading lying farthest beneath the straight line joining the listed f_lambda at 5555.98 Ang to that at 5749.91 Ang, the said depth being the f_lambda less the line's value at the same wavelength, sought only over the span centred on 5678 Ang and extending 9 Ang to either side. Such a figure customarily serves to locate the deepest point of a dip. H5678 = 5685.40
